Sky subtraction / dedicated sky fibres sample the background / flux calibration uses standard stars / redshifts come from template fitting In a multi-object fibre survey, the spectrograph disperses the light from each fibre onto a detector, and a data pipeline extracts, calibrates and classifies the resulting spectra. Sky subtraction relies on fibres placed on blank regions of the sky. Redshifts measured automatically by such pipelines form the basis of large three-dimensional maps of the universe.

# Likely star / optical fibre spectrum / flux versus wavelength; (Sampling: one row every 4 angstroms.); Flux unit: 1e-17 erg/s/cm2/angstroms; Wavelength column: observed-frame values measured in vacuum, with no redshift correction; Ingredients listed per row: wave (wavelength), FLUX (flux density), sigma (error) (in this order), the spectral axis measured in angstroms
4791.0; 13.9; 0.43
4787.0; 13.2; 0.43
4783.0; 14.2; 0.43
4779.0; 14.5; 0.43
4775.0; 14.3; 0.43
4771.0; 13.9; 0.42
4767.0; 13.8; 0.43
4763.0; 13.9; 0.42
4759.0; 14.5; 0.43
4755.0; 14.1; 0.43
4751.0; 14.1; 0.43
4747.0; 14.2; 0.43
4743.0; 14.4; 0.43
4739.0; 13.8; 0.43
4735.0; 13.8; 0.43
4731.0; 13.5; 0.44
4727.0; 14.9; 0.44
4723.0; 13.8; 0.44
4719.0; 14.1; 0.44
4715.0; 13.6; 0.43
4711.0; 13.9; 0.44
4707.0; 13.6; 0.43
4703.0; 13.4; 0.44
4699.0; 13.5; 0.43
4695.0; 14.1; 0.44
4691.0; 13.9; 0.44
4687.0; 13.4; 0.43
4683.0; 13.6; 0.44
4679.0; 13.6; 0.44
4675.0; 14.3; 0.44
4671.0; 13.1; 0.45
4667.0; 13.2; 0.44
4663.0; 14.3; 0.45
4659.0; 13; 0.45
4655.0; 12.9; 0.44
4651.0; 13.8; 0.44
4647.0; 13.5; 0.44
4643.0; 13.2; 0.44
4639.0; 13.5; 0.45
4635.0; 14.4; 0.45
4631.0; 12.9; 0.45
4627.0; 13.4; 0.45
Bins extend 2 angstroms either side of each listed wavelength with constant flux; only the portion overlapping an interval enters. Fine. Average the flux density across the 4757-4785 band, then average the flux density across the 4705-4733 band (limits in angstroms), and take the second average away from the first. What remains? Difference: 0.24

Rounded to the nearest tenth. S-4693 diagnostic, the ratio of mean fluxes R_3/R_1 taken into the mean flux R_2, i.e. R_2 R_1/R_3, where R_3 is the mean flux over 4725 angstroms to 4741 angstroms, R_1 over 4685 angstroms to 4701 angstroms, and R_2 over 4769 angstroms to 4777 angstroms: 13.8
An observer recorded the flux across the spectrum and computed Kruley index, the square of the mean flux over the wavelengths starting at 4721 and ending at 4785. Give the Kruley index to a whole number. 199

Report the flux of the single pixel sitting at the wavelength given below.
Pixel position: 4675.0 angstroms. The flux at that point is 14.3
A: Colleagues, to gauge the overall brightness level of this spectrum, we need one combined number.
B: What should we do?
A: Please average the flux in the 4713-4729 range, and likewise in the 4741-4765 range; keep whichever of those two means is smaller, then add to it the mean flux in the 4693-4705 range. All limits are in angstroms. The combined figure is 27.77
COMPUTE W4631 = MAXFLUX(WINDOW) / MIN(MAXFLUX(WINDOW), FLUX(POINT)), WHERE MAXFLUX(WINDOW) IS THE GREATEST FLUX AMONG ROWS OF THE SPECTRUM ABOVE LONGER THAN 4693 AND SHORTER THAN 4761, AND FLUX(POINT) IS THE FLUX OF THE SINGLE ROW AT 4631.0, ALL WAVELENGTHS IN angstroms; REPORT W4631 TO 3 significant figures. 1.16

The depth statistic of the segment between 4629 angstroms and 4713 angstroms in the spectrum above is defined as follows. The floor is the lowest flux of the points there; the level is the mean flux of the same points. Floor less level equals -0.68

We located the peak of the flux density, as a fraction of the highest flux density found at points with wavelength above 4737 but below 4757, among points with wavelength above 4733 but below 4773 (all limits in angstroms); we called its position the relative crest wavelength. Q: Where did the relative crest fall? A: 4759.0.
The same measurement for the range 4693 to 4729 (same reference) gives 4727.0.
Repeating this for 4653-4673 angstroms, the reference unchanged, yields 4663.0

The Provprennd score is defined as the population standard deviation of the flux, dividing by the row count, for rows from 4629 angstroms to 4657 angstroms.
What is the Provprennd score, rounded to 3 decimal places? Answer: 0.492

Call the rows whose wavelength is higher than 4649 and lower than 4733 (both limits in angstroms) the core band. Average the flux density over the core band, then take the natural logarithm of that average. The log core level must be 2.62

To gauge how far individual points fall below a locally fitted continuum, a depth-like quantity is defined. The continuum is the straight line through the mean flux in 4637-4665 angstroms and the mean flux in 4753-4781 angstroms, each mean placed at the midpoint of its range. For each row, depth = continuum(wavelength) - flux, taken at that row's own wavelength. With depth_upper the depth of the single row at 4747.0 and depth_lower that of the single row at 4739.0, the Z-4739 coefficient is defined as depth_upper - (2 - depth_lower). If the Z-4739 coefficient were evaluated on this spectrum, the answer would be -2.0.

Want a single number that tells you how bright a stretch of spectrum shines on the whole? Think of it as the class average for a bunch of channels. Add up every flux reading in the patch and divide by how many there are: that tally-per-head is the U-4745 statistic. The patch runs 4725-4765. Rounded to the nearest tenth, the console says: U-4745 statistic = 14.1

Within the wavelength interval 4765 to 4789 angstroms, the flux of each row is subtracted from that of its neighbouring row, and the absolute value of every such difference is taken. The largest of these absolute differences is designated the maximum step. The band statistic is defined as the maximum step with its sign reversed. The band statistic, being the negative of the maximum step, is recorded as -1.0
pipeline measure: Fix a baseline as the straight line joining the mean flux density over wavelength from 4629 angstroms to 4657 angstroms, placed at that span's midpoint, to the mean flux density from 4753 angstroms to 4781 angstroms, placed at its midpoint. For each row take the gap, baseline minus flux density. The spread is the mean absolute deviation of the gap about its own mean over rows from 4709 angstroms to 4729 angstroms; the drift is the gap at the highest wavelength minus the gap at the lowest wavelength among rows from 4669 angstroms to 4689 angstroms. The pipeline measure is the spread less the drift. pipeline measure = 0.55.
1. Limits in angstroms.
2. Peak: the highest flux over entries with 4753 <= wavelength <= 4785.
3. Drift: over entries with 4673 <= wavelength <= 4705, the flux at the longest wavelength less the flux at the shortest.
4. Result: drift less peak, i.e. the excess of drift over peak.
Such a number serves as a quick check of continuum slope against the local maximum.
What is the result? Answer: -15.4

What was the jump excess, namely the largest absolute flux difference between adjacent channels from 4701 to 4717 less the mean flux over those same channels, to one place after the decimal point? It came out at -13.3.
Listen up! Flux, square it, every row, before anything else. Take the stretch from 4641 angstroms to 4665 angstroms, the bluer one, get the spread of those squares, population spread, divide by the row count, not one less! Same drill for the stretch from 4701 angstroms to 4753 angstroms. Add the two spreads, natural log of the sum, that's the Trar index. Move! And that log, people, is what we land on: 3.19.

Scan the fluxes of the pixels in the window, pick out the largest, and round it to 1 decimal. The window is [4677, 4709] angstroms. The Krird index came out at 14.1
